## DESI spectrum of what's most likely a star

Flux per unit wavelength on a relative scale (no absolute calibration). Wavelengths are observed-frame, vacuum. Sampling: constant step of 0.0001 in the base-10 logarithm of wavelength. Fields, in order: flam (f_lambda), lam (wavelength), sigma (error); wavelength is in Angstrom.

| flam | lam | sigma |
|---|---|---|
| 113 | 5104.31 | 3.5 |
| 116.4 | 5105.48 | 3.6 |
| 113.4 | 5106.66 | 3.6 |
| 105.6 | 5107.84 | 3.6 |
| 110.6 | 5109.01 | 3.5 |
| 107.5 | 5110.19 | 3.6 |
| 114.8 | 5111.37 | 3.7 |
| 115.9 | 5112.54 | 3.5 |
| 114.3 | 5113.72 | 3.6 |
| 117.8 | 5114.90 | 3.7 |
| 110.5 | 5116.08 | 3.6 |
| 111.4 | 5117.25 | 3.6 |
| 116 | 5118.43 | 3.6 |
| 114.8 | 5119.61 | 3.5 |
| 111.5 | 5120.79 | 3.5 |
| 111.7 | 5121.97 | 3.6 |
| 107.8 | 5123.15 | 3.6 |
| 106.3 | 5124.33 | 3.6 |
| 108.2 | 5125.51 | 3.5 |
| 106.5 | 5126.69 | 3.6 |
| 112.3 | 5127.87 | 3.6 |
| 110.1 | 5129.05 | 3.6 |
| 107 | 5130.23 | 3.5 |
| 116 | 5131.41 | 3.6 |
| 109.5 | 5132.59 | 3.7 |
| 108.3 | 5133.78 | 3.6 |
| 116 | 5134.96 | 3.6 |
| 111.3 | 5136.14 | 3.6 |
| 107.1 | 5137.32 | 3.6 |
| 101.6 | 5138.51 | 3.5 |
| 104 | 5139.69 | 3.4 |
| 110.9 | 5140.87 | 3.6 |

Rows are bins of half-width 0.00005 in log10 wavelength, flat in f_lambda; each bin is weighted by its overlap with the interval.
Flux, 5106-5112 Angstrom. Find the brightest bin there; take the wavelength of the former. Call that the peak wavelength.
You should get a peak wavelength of 5111.37 Angstrom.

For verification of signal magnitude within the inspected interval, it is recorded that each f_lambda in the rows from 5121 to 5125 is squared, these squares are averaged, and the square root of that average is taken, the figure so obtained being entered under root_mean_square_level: 108.6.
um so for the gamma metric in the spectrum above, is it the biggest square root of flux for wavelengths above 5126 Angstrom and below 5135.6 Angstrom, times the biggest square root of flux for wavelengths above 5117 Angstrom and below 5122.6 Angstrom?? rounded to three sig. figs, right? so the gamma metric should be 116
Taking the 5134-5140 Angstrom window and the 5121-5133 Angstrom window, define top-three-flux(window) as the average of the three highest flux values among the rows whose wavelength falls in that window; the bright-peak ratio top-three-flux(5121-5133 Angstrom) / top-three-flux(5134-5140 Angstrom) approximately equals 1.02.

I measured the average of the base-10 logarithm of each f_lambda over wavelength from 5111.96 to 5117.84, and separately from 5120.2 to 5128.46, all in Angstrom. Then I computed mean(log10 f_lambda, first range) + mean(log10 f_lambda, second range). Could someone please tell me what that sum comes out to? 4.09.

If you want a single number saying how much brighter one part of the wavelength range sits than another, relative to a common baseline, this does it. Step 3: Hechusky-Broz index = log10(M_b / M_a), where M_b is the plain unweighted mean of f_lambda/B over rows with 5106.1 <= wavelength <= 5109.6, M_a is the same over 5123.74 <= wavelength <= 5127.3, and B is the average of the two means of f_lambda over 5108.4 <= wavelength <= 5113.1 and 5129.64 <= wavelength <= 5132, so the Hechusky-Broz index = 0.011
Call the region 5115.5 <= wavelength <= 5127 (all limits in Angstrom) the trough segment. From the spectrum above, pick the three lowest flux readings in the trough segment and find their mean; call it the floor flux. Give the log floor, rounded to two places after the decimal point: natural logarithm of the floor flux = 4.67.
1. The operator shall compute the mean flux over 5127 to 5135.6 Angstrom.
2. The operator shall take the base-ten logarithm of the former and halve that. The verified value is 1.023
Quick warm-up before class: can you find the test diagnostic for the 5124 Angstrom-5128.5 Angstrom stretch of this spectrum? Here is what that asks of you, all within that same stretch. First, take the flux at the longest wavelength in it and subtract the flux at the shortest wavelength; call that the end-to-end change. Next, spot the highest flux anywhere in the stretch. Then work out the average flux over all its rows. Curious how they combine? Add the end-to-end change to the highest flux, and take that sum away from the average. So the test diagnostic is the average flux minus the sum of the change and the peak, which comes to -10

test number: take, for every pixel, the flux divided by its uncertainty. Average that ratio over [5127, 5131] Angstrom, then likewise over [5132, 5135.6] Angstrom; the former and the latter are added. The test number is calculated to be 61.4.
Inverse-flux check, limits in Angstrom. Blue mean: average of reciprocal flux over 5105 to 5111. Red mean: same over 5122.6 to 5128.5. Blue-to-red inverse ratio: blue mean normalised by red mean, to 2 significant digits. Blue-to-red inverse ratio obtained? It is 0.98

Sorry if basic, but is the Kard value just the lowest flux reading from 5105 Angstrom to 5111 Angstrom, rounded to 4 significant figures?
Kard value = 105.6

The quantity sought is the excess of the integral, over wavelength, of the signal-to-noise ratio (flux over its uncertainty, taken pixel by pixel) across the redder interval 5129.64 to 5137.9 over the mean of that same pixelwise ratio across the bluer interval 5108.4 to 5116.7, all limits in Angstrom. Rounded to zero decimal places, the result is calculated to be 223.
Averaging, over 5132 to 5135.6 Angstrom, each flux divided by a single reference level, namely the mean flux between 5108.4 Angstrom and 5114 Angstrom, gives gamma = 0.988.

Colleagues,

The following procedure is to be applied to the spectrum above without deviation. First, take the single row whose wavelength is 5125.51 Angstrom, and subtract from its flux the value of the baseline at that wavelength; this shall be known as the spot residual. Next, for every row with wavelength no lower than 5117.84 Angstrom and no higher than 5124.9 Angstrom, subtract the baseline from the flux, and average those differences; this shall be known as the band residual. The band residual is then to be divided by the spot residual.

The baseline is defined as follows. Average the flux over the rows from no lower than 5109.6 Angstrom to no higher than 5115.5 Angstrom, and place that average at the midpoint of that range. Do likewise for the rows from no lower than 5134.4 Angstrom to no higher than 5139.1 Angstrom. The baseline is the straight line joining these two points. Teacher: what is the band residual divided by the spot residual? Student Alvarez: 0.3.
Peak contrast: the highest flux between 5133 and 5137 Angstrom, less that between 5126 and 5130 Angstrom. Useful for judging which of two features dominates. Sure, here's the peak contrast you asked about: 4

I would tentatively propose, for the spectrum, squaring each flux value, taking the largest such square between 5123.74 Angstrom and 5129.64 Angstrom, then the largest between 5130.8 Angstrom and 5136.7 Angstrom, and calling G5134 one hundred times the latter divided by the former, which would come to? 107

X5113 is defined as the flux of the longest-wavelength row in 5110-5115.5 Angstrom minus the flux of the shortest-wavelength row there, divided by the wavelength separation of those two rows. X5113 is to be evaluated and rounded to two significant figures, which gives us 2.2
